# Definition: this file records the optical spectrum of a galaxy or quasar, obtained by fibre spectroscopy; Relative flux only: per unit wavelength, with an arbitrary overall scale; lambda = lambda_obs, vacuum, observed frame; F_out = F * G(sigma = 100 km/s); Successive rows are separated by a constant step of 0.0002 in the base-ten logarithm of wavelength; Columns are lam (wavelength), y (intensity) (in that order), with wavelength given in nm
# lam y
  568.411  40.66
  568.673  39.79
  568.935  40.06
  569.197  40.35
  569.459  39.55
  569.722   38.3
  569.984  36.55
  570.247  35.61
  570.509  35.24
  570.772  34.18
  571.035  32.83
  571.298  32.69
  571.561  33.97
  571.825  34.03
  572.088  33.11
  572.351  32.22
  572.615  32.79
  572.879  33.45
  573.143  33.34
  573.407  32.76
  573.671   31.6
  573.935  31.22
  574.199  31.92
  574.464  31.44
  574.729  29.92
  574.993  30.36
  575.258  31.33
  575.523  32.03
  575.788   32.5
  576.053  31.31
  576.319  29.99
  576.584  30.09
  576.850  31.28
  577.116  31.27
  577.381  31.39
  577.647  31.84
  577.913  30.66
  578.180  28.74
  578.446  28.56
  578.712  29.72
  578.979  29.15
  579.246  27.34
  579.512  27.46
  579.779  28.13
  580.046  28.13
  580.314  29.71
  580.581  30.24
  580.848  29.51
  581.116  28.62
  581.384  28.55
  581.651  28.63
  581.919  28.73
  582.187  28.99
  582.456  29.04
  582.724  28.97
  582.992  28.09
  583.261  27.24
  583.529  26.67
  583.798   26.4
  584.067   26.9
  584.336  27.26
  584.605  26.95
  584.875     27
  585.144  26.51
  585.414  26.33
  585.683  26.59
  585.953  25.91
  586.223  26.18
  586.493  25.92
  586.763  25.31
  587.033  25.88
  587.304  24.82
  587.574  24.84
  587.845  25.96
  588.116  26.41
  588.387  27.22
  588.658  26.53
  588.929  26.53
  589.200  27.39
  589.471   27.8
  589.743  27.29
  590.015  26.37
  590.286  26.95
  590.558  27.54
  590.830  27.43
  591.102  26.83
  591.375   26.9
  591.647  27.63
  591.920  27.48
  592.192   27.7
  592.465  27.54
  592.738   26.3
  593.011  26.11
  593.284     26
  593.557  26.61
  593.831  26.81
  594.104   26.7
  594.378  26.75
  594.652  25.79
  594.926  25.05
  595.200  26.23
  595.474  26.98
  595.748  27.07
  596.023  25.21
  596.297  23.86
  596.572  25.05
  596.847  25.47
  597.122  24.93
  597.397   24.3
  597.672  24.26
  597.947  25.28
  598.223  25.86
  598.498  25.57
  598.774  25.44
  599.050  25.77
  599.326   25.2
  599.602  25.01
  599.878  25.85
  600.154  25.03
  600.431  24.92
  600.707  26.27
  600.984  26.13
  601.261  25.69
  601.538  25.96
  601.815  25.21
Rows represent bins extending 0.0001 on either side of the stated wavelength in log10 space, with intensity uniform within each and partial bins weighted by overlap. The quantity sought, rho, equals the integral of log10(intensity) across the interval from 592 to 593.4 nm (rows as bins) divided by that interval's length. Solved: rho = 1.43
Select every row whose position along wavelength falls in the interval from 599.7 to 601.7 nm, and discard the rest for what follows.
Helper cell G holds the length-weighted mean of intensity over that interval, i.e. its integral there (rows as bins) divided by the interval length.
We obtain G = 25.7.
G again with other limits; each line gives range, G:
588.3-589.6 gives 27.1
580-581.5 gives 29.2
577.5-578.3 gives 30.4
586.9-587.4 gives 25.4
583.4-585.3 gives 26.8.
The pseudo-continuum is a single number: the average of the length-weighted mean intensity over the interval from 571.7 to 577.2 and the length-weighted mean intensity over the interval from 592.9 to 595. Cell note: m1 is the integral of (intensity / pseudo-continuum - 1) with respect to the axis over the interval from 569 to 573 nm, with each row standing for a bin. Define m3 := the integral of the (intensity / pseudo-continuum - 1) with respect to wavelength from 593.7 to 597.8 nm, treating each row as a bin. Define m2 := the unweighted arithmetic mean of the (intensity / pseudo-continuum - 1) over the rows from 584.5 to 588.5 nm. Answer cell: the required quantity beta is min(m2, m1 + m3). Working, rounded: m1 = 0.8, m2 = -0.10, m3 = -0.48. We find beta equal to -0.10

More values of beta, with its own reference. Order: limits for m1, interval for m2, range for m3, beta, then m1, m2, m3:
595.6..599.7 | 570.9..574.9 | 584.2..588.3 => -0.95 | -0.5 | 0.12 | -0.41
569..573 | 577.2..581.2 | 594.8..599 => 0.01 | 0.8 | 0.01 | -0.53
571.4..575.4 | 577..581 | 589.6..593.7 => 0.01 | 0.4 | 0.01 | -0.29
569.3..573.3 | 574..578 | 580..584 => 0.07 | 0.8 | 0.07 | -0.08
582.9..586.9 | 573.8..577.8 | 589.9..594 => -0.63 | -0.3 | 0.07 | -0.29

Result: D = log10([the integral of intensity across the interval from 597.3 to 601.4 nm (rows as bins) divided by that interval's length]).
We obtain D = 1.40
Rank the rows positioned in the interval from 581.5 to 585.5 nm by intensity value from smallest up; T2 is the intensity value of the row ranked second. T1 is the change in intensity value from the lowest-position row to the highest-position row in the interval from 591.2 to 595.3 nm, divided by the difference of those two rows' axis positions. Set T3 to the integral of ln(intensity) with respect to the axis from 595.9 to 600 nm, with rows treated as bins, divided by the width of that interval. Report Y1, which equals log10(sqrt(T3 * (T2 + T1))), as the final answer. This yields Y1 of 0.96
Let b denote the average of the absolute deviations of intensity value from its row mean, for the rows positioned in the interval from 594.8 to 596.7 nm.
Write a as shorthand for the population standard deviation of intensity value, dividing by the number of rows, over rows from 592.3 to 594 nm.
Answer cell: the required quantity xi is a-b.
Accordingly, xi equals -0.4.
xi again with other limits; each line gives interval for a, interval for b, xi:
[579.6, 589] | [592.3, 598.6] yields 0.6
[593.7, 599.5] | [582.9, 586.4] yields 0.5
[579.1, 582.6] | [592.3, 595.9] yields 0.3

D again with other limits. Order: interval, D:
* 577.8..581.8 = 1.46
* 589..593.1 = 1.43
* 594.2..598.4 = 1.41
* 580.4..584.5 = 1.45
